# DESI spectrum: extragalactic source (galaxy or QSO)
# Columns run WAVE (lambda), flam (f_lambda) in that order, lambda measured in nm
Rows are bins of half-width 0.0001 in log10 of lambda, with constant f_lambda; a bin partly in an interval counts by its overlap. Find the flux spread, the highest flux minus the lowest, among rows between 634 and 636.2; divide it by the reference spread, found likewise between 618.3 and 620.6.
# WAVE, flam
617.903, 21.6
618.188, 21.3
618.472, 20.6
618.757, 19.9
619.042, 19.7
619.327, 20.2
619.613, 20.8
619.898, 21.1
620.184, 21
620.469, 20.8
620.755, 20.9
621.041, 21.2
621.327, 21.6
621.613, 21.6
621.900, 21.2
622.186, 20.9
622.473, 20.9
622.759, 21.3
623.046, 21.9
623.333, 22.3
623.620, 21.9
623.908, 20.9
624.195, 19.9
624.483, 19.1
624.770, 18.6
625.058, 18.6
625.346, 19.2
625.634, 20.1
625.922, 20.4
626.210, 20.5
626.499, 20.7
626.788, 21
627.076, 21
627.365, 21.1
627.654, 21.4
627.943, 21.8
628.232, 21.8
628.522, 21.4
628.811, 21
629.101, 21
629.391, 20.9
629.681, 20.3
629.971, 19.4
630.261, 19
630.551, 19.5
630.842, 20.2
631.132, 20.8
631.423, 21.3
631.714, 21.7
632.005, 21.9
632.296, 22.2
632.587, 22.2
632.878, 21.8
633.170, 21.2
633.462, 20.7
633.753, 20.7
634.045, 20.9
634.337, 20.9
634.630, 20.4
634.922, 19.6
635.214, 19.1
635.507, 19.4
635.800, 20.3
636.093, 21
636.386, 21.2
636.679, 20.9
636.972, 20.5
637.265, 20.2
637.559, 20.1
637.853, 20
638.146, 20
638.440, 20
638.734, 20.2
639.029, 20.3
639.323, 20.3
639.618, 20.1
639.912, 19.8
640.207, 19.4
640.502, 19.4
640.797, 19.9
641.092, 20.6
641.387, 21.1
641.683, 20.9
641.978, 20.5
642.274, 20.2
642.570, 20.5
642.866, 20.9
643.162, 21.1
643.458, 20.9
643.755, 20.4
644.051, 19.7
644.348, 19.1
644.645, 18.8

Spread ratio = 1.4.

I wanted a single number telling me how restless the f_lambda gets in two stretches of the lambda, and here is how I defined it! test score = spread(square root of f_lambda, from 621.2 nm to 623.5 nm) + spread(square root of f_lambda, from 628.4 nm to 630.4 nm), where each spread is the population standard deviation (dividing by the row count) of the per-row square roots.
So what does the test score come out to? 0.14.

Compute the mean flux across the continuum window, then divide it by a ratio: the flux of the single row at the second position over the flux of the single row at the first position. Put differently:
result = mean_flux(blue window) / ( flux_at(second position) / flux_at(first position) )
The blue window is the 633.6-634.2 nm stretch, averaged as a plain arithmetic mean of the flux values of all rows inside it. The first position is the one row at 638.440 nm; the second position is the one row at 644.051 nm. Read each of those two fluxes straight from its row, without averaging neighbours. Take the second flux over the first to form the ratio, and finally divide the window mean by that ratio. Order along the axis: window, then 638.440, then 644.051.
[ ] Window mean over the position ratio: 21.1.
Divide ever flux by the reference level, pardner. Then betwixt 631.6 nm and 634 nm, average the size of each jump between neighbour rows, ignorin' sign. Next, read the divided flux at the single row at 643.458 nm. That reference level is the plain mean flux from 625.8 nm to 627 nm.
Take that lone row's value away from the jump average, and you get -1.00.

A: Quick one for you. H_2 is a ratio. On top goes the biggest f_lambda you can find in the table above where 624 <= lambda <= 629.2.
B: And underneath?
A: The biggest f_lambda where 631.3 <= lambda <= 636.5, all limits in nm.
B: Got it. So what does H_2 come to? 0.98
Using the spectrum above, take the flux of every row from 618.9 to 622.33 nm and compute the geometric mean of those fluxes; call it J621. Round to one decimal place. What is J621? 20.9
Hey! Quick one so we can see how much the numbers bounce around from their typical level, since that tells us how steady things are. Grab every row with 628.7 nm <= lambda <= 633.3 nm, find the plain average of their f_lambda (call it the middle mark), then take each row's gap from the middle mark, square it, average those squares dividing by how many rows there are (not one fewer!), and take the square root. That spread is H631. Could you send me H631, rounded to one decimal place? 1.0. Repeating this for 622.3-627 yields 1.1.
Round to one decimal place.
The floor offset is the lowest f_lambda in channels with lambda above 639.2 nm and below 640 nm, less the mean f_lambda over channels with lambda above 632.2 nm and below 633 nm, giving -2.3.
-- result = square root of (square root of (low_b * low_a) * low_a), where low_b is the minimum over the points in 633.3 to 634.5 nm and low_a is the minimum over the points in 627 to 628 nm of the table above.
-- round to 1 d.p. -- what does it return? 20.9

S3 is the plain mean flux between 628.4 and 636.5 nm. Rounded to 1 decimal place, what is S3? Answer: 20.7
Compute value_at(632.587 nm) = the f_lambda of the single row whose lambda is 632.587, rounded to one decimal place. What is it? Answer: 22.2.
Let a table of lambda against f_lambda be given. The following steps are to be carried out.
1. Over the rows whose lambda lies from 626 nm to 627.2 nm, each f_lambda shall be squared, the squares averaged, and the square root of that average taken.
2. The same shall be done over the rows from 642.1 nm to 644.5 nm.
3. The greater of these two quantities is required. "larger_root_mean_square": 20.8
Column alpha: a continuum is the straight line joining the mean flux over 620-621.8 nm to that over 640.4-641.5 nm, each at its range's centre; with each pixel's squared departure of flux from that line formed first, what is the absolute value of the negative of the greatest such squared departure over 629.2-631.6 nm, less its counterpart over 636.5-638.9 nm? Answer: 3.3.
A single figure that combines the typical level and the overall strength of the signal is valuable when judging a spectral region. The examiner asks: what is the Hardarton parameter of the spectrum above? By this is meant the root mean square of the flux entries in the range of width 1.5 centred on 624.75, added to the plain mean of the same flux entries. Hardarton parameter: 38.2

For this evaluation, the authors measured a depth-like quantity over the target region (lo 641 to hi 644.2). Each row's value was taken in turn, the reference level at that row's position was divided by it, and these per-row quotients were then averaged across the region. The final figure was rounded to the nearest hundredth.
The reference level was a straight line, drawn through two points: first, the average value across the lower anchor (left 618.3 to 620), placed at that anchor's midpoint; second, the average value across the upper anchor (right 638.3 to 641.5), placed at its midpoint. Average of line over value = 0.97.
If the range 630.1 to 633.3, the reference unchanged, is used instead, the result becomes 0.96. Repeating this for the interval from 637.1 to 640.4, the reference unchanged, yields 1.00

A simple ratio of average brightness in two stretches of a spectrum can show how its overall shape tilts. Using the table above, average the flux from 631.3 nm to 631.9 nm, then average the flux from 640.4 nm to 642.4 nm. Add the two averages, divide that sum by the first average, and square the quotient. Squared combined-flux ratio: 3.79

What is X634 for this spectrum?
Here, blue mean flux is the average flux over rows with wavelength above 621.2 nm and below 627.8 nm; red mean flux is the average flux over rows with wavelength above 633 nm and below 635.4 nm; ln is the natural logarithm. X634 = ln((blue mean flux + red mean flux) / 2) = 3.02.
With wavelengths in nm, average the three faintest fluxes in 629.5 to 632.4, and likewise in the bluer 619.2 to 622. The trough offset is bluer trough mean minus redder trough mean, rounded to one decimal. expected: 1.3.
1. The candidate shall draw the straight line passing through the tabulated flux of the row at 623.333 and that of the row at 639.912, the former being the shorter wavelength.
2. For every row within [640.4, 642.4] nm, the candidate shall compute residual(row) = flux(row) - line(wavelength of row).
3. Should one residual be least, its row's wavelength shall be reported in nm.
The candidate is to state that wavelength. 640.502 nm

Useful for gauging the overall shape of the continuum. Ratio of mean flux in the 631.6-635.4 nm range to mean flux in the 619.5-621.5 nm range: 1.00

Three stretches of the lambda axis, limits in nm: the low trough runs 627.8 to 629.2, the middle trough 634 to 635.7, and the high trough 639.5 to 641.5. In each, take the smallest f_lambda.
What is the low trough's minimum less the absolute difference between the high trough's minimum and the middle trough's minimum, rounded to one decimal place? 20.7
